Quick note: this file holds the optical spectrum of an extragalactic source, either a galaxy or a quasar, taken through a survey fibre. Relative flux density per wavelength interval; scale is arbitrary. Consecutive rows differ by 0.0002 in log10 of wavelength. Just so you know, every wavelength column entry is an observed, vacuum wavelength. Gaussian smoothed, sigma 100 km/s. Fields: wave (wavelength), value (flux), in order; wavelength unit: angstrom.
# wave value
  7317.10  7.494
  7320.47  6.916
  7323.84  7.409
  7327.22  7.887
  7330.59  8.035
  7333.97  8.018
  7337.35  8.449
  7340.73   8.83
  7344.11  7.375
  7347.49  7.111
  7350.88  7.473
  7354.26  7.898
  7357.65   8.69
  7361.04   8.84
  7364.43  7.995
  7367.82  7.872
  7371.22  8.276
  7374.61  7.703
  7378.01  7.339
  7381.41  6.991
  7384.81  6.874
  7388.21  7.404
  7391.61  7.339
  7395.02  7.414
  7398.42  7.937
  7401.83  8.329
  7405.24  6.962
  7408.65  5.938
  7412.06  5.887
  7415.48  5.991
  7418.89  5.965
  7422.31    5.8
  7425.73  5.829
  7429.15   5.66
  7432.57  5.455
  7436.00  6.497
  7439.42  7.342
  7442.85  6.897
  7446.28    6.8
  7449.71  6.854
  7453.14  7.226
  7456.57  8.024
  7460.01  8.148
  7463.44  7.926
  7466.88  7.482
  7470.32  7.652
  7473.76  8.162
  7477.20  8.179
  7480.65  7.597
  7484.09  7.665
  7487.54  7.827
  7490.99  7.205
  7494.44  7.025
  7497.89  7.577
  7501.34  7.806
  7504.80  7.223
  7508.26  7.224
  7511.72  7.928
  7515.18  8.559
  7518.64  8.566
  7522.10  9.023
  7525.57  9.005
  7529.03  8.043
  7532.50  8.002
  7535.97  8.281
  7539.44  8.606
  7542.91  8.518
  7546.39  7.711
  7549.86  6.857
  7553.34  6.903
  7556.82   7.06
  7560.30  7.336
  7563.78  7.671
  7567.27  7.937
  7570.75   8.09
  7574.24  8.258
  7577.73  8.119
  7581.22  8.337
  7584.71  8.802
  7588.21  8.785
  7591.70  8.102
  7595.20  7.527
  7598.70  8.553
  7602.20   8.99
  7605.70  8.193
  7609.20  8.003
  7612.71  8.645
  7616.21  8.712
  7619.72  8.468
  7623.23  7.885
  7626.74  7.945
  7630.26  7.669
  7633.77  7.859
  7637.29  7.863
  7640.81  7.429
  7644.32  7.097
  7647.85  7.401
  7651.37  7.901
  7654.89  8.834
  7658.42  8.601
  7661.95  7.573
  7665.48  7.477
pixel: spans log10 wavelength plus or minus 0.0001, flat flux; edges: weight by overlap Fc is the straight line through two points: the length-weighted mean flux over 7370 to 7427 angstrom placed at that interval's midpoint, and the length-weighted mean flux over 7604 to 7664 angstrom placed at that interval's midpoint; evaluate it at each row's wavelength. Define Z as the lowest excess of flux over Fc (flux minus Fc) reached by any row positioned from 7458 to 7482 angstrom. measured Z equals 0.2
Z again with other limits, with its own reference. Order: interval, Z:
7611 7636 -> -0.3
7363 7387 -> 0.0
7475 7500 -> -0.3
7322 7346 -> 0.7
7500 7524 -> -0.2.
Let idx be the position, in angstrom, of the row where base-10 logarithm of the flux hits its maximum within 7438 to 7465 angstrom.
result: 7460.01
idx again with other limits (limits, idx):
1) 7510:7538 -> 7522.10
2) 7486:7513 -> 7511.72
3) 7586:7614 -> 7602.20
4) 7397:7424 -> 7401.83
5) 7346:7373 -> 7361.04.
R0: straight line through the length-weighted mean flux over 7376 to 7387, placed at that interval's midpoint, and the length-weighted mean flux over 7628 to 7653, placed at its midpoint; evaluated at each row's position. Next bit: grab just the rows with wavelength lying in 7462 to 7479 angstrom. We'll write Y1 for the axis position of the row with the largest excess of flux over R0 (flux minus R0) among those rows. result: 7477.20 angstrom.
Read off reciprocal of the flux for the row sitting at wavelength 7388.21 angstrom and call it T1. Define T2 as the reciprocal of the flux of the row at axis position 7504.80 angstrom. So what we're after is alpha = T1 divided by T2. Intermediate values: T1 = 0.135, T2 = 0.138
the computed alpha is 0.98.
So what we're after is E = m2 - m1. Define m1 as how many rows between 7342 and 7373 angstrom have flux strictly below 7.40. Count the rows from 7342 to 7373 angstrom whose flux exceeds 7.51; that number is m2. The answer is 4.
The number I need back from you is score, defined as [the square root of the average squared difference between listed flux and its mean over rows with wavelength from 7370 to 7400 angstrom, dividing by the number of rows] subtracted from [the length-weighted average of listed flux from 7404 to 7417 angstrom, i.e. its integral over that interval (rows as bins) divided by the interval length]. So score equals 5.75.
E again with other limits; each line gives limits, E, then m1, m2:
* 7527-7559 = 3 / 3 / 6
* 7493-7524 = 3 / 3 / 6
